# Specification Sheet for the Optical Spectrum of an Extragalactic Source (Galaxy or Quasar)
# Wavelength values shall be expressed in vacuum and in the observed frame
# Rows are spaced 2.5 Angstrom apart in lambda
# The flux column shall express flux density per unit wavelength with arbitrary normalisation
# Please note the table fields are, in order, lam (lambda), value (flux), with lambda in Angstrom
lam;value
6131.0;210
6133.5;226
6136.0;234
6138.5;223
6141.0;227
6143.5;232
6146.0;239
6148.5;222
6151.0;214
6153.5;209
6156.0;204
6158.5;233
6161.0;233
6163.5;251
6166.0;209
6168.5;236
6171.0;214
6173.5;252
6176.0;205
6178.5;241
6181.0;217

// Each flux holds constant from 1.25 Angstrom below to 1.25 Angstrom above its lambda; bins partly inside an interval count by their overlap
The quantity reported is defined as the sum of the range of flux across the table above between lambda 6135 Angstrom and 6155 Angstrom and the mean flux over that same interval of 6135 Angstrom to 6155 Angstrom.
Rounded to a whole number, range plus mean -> 255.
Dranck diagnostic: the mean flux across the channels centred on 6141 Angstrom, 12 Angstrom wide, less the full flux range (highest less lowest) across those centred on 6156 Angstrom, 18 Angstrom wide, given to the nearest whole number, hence 184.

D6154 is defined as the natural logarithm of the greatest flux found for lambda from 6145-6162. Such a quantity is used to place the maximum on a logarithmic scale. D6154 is 5.48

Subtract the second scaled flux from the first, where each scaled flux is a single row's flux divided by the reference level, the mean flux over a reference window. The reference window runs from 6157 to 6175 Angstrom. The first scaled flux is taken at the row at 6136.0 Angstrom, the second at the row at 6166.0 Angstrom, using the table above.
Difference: 0.11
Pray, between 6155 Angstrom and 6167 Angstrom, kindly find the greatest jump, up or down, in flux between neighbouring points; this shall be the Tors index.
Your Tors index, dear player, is 42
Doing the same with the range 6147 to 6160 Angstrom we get 29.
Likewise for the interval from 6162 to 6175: 42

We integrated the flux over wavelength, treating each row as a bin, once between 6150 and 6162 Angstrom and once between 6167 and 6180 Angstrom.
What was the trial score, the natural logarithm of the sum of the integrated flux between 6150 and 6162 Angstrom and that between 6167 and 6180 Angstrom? 8.63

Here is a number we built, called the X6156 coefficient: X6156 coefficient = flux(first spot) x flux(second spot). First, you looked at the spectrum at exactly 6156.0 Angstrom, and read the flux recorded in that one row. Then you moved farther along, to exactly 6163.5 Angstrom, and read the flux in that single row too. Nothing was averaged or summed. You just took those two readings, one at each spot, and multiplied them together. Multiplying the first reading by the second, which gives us 51204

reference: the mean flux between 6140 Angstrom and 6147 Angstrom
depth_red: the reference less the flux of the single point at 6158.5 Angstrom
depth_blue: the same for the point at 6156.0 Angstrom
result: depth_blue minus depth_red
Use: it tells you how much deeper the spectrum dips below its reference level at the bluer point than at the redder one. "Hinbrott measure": 29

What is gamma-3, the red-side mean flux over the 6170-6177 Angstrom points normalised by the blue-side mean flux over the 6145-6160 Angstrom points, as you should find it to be 1.02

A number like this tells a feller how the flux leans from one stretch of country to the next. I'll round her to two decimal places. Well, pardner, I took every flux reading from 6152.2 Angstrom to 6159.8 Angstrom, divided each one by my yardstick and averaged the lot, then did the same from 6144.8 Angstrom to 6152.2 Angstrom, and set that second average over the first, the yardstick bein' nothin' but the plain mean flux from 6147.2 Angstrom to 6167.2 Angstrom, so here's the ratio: 1.04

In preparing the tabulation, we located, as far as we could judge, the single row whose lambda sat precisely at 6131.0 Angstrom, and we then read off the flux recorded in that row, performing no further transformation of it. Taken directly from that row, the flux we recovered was 210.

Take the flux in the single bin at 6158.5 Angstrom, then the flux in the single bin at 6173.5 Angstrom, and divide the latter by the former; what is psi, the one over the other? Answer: 1.08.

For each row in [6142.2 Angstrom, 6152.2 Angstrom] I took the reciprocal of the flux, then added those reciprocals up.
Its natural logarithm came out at -4.0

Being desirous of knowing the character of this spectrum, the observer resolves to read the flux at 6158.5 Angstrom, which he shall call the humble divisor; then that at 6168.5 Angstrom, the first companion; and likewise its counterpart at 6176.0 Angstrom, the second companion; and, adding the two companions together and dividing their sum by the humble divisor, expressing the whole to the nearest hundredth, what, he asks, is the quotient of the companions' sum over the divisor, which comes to 1.89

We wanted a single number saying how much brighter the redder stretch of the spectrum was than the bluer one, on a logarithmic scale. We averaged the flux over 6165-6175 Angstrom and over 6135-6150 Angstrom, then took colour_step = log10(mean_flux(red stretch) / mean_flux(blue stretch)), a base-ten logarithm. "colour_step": -0.003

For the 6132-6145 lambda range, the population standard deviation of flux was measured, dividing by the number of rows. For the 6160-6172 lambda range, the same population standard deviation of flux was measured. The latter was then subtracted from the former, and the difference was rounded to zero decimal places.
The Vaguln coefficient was -11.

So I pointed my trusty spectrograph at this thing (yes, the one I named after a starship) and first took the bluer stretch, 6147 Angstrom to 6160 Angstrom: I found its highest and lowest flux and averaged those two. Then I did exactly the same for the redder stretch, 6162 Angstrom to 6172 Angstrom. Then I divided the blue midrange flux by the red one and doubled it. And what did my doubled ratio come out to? 1.90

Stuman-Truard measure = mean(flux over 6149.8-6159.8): 215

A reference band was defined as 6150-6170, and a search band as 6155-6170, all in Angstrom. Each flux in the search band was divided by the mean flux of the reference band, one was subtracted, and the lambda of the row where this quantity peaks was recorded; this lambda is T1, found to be 6163.5 Angstrom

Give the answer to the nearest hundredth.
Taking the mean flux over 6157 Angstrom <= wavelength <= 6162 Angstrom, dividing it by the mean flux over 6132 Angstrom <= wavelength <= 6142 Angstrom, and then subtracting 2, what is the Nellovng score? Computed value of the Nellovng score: -0.98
